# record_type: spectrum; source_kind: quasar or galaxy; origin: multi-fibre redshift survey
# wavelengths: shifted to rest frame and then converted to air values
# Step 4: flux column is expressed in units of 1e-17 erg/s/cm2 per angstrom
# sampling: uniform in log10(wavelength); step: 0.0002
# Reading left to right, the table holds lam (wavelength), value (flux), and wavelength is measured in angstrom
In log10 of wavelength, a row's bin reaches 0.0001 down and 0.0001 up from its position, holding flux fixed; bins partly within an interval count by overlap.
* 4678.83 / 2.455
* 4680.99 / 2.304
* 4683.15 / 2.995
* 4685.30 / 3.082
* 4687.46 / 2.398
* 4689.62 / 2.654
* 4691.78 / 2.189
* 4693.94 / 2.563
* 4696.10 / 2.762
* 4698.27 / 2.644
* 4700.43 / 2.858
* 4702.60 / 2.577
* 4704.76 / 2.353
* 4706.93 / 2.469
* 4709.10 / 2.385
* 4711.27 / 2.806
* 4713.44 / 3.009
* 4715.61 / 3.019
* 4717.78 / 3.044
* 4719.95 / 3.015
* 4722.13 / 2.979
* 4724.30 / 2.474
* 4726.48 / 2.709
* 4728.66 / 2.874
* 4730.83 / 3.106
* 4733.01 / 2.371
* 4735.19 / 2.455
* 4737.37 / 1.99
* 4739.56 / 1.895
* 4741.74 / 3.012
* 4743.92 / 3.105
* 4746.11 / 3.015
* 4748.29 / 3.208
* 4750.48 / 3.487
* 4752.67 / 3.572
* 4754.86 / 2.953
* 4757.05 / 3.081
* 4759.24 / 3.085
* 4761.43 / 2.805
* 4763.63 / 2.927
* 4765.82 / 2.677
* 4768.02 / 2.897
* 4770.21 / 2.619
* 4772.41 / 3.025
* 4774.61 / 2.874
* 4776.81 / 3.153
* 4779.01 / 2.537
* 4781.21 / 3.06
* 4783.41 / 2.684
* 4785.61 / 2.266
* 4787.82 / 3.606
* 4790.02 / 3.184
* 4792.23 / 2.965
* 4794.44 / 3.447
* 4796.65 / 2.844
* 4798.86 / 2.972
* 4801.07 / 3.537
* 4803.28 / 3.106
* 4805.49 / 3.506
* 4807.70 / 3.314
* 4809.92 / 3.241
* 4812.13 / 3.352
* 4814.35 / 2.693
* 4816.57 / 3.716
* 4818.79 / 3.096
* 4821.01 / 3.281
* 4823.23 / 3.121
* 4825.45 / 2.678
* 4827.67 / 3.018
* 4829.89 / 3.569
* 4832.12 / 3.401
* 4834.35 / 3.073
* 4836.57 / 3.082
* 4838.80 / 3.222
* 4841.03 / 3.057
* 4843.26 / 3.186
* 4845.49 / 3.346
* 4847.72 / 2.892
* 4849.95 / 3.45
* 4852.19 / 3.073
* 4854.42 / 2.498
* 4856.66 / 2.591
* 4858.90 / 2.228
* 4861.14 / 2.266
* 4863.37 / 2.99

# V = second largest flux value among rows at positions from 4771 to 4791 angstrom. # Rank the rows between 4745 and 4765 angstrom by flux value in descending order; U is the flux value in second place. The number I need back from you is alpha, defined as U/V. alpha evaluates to 1.10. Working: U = 3.487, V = 3.184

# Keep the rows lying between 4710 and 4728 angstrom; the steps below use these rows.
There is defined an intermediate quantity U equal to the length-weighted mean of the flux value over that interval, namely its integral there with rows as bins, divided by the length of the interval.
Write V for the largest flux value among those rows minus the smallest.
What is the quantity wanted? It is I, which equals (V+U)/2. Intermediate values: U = 2.9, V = 0.6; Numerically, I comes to 1.7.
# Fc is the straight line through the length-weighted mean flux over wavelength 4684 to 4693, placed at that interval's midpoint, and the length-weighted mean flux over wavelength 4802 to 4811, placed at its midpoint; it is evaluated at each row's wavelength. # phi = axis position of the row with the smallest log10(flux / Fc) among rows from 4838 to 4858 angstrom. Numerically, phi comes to 4854.42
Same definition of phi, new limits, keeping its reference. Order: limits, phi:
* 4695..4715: 4704.76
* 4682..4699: 4691.78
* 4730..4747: 4739.56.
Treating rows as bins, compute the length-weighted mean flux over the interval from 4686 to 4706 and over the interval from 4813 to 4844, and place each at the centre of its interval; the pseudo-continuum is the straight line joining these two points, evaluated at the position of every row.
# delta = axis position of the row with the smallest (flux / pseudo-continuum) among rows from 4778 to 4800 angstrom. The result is 4785.61 angstrom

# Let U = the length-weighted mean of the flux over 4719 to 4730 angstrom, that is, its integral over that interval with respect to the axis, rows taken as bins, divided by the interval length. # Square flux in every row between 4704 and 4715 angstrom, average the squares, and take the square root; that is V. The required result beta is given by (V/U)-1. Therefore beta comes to -0.07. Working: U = 2.81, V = 2.6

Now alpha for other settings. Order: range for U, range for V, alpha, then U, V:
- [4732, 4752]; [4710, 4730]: 1.06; 3.208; 3.019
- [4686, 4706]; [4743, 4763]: 0.79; 2.762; 3.487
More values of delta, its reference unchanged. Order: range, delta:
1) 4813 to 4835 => 4825.45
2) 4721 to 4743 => 4739.56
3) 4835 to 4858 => 4854.42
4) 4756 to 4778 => 4770.21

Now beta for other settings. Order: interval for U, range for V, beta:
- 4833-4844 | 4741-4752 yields 0.01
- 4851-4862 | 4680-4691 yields 0.06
